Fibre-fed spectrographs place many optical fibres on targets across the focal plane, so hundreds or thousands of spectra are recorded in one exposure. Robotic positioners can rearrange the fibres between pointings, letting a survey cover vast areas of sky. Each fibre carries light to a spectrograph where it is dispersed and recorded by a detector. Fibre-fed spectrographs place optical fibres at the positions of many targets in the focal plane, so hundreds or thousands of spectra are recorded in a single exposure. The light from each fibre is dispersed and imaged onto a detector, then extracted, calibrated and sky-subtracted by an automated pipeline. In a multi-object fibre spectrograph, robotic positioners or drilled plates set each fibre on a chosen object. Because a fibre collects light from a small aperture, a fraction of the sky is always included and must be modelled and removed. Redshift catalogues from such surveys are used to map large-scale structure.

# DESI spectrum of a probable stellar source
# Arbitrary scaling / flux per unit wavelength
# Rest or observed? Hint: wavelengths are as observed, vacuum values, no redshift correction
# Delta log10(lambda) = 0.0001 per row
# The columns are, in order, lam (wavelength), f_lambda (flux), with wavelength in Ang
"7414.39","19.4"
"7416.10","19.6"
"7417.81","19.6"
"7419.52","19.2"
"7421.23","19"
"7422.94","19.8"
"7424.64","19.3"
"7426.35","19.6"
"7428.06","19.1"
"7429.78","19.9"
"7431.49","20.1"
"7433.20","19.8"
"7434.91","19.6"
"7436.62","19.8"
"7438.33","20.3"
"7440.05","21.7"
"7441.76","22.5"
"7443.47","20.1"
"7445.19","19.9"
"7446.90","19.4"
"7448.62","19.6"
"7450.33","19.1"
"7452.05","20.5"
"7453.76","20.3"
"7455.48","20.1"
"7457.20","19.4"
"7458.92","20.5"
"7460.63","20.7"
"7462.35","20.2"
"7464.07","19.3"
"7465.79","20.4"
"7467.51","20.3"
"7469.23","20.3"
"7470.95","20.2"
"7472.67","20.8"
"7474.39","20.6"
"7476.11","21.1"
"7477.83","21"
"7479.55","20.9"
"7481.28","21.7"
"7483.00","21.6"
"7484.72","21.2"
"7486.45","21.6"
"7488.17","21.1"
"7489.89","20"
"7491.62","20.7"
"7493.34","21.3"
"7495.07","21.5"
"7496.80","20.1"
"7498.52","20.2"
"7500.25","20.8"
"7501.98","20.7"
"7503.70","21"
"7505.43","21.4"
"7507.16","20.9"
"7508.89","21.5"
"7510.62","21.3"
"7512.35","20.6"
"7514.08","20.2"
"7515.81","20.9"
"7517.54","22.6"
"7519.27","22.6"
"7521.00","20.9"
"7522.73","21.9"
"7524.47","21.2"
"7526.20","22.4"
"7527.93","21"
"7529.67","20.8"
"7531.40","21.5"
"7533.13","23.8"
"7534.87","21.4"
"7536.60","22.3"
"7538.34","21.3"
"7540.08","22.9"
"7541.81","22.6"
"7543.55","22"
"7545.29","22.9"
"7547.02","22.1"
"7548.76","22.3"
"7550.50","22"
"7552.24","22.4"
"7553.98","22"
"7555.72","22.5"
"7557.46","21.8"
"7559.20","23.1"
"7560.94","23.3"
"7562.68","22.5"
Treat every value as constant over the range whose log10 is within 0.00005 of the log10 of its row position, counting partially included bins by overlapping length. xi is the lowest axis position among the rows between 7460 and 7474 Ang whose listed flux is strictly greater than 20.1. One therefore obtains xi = 7460.63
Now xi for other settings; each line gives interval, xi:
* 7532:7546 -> 7533.13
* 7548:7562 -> 7548.76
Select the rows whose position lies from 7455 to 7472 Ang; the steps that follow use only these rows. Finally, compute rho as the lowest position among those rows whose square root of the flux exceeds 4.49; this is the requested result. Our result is 7458.92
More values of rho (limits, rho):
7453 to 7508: 7453.76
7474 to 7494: 7474.39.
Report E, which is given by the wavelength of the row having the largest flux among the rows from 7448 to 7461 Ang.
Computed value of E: 7460.63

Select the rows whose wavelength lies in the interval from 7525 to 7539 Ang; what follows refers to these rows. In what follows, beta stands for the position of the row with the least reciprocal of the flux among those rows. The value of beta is 7533.13 Ang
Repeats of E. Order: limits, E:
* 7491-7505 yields 7495.07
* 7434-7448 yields 7441.76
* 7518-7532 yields 7519.27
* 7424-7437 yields 7431.49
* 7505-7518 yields 7517.54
